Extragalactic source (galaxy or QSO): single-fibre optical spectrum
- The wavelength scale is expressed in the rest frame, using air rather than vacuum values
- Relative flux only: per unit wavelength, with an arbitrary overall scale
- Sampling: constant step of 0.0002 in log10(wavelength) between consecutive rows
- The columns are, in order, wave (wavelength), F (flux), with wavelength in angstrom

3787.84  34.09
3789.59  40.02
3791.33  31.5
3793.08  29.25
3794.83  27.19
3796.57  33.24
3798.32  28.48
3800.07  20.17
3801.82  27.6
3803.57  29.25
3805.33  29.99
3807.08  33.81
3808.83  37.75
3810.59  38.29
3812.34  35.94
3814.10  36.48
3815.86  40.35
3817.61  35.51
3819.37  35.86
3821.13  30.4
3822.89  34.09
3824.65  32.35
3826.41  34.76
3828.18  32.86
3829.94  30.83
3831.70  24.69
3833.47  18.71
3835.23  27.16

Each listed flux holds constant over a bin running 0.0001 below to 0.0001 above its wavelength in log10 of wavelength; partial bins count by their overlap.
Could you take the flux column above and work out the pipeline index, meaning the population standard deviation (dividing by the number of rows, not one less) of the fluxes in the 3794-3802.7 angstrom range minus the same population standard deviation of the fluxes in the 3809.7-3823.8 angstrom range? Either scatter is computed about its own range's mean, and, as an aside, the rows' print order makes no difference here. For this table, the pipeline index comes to 1.5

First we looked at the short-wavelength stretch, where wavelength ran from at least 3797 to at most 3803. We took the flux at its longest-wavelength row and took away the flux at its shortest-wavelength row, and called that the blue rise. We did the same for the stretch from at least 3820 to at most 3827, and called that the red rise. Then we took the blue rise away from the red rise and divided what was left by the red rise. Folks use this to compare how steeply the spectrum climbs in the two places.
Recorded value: 1.2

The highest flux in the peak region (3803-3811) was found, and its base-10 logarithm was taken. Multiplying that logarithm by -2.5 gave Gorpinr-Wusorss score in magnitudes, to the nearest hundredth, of -3.96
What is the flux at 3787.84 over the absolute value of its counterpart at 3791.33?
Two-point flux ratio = 1.1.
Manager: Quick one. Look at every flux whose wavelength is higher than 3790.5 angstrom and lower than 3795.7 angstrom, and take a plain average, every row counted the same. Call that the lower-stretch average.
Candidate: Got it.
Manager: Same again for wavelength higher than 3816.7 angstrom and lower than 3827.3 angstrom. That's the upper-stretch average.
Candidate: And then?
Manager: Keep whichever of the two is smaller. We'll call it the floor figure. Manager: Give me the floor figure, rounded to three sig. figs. 29.3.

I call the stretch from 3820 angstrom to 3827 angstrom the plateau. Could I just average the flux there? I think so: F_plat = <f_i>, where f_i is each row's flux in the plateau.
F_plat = 32.9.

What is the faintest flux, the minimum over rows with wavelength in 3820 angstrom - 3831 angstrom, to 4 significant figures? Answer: 30.40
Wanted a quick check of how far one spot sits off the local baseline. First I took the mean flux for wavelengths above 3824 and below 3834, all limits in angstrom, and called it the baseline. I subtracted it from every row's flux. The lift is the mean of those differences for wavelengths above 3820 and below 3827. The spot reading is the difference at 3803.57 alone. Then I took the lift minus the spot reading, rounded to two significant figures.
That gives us 3.7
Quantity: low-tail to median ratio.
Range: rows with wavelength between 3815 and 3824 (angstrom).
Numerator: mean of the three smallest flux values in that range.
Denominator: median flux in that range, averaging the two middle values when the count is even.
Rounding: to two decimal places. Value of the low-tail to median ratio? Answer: 0.94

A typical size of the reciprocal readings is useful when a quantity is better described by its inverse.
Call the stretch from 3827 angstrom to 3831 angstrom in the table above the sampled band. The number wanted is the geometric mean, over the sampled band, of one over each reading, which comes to 0.031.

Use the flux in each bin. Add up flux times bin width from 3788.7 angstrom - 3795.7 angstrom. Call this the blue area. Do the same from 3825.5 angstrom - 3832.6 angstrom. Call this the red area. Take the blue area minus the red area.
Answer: 6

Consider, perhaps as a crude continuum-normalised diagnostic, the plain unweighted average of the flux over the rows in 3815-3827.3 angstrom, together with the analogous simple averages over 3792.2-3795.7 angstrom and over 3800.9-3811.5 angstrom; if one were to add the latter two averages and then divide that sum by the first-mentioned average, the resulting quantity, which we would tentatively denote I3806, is 1.75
